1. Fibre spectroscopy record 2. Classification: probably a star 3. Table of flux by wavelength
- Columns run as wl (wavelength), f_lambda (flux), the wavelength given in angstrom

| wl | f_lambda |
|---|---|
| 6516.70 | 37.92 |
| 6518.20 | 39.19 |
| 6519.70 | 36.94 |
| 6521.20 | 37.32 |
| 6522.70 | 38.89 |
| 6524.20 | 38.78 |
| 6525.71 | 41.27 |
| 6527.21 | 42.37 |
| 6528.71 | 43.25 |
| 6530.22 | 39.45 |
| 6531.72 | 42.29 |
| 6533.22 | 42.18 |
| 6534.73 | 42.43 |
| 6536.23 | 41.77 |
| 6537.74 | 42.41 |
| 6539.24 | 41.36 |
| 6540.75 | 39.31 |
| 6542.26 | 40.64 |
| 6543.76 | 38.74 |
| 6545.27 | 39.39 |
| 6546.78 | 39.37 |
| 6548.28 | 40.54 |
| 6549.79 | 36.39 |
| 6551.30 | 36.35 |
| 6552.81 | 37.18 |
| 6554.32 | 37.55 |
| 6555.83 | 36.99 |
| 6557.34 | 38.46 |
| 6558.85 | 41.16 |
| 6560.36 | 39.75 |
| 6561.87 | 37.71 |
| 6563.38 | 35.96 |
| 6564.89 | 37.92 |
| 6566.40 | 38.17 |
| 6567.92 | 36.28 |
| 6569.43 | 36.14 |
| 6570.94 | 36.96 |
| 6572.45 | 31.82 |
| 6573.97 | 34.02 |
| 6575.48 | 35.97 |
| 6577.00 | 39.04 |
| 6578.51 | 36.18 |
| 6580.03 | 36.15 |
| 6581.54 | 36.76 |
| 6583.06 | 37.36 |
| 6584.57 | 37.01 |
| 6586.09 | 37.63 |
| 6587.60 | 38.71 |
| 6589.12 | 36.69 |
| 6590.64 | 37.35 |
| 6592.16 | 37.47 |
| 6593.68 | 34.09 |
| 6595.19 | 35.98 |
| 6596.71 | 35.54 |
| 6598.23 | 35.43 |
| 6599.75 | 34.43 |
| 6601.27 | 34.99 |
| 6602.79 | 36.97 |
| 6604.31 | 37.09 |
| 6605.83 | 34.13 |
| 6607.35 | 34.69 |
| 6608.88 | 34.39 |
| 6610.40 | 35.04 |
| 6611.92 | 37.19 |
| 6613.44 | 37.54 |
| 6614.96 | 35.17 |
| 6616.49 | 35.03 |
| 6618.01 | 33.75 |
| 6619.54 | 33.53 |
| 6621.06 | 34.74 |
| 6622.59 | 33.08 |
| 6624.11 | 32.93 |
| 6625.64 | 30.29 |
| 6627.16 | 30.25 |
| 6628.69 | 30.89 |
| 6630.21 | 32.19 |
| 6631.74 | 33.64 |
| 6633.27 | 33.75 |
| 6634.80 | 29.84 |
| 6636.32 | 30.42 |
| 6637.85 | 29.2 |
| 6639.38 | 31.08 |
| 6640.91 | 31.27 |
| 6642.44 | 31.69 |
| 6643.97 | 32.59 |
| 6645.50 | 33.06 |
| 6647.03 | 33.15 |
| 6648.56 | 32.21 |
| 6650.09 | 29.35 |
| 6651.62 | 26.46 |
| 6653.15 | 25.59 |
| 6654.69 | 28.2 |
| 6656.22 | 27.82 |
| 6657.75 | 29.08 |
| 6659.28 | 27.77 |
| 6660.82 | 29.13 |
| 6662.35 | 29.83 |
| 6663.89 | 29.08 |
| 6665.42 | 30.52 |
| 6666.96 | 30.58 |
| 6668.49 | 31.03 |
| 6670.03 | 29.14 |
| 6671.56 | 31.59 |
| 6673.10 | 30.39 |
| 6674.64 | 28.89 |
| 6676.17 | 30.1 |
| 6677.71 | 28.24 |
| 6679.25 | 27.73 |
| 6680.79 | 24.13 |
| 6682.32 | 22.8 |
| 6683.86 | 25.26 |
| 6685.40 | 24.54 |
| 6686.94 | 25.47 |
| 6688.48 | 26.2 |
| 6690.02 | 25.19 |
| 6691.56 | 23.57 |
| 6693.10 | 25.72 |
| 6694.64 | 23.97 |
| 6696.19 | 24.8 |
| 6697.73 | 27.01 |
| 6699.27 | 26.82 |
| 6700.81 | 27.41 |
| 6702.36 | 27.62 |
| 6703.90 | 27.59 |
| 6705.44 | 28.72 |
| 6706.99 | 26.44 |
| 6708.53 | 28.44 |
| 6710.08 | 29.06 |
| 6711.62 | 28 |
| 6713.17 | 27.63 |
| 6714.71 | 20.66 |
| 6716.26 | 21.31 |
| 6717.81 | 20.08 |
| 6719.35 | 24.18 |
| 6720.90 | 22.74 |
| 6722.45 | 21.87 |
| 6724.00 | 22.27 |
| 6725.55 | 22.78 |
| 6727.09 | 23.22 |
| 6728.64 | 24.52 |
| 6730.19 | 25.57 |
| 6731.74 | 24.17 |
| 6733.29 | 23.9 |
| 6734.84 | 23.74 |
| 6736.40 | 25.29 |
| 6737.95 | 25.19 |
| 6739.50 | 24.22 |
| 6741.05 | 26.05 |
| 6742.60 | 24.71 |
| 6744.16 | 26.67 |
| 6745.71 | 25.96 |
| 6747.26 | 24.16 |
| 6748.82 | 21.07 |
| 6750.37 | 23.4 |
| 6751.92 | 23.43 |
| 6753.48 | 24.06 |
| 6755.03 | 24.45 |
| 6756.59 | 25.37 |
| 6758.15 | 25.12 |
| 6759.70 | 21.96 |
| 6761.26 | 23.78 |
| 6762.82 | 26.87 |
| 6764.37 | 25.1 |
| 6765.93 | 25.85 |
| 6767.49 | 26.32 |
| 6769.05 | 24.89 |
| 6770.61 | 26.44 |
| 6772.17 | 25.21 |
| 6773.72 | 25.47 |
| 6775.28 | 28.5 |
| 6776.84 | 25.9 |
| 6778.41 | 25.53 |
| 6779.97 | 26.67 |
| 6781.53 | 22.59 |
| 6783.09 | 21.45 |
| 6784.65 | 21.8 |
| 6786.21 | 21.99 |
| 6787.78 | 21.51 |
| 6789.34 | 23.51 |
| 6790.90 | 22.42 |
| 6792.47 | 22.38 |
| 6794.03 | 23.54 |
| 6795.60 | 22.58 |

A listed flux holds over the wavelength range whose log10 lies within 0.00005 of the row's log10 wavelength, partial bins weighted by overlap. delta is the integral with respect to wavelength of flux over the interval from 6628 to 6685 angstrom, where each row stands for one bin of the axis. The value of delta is 1689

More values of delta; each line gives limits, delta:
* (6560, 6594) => 1249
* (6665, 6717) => 1401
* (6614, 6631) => 560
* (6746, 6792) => 1118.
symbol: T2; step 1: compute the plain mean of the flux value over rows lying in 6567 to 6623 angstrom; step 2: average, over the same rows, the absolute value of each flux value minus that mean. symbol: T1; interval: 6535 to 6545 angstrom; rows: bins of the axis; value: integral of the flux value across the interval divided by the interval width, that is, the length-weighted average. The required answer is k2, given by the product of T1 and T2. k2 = 54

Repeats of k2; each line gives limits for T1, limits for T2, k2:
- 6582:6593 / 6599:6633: 58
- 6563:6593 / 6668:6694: 89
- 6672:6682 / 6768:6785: 46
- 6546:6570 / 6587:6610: 47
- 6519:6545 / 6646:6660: 76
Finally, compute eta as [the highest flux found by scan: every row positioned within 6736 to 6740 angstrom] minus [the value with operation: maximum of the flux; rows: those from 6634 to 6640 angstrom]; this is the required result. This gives -6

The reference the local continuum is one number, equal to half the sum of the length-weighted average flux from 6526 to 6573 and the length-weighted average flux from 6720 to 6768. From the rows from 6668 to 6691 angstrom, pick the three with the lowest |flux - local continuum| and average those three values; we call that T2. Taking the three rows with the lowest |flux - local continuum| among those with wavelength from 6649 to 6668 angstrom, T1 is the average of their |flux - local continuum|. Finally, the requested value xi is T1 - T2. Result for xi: 1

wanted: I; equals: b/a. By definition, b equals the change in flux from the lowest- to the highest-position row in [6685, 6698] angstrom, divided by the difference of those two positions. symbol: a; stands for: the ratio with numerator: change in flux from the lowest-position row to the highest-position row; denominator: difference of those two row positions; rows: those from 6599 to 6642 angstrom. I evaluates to -2.6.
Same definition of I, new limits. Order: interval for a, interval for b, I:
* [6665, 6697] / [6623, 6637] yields 1.1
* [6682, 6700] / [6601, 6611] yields 0.0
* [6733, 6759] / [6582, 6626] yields -3.4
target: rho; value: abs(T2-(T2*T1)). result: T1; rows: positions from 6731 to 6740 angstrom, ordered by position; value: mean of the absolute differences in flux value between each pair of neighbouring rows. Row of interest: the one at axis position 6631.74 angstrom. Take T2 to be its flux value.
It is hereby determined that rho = 13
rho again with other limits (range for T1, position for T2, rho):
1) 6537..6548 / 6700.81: 5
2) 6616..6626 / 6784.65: 4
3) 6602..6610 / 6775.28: 0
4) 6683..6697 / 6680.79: 5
